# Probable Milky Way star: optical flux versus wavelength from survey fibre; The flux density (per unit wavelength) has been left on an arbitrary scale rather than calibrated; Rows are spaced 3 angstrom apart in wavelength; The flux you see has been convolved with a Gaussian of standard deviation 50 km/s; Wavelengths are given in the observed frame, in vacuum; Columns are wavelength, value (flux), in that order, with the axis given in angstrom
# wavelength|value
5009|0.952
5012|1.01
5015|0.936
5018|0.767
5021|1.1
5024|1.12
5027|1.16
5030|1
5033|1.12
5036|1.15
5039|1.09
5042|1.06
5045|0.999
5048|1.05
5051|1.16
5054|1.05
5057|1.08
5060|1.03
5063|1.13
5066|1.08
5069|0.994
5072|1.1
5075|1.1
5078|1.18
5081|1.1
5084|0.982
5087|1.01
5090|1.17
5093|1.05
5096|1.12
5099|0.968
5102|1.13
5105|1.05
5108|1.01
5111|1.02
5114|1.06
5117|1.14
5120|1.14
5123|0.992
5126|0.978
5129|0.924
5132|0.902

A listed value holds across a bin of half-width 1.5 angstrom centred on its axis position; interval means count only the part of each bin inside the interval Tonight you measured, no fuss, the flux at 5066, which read 1.08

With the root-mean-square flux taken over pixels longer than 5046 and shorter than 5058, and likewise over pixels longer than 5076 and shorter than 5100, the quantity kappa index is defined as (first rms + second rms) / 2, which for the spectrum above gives 1.081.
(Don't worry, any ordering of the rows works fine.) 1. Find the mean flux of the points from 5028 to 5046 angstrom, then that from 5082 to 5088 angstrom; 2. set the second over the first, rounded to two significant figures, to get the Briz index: 0.93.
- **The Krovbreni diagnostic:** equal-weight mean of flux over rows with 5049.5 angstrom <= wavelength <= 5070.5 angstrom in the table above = 1.07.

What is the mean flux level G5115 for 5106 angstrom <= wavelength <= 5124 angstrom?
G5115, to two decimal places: 1.06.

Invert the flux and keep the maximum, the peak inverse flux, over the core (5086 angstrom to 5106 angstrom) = 1.03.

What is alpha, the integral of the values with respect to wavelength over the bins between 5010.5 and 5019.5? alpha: 8.1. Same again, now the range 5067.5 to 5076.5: 9.6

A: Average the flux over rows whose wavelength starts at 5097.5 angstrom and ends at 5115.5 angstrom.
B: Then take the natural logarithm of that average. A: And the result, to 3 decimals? 0.039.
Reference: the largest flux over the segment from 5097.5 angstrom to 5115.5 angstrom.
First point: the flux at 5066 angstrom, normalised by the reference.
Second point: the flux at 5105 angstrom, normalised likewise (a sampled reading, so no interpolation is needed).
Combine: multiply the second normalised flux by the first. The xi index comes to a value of 0.89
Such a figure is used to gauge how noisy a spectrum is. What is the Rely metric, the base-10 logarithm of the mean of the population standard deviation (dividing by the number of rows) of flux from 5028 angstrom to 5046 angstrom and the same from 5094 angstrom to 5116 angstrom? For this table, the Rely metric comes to -1.26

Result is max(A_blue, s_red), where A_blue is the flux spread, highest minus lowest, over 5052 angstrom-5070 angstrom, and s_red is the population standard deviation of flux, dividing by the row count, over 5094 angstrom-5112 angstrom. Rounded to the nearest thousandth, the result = 0.136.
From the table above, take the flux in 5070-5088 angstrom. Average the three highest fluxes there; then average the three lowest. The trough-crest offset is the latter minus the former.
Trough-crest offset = -0.10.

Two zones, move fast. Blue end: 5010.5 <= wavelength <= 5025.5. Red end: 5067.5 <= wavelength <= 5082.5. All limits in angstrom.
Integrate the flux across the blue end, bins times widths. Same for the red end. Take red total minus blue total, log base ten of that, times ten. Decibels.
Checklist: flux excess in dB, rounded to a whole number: 2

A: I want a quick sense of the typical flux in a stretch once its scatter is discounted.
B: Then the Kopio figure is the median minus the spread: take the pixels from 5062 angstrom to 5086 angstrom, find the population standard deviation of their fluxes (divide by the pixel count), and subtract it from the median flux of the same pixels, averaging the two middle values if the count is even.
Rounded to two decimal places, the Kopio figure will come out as 1.04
